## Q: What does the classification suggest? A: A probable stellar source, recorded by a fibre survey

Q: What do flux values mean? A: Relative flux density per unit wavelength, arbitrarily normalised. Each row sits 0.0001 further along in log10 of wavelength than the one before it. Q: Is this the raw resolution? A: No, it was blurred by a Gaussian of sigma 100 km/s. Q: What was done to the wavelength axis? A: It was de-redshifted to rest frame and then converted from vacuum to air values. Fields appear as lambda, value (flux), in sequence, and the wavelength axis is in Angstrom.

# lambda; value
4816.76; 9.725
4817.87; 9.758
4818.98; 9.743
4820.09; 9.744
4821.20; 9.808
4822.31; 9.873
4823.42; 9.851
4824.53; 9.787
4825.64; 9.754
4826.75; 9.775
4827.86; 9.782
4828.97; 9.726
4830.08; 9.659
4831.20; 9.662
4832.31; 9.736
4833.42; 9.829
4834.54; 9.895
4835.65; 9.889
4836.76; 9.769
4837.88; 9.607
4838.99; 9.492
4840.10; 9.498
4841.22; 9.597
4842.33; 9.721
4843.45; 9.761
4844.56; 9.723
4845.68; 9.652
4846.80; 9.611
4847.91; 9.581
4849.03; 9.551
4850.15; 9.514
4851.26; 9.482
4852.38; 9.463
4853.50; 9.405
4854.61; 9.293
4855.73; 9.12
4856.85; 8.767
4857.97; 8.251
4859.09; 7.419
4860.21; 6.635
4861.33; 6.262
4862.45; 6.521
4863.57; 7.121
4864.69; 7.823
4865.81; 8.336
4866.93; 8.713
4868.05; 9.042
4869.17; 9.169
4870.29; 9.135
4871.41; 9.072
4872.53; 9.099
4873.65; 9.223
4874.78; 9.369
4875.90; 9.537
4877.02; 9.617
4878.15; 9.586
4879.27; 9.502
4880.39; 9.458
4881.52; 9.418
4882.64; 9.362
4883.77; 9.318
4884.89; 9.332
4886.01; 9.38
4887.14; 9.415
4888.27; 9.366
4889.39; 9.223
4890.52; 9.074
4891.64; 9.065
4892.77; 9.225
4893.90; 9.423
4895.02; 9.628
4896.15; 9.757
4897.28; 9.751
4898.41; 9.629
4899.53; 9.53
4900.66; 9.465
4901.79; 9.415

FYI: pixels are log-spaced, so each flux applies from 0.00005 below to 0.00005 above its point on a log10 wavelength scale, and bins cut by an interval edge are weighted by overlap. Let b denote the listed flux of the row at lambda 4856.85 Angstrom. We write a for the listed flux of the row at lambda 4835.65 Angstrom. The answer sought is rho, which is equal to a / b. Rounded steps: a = 9.889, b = 8.767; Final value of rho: 1.13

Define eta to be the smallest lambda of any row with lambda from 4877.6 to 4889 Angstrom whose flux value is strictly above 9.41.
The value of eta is 4878.15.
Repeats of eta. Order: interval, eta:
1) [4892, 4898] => 4893.90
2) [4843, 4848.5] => 4843.45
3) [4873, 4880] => 4875.90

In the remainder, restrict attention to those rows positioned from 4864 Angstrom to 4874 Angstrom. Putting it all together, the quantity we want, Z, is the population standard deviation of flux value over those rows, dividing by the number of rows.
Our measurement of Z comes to 0.45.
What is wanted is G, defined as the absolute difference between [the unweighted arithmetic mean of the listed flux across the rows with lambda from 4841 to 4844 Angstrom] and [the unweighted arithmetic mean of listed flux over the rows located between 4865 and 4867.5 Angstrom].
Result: 1.2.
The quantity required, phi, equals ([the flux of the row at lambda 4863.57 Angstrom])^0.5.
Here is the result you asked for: 2.67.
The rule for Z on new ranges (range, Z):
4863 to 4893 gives 0.54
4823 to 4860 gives 0.49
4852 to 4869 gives 1.07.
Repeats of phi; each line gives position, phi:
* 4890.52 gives 3.01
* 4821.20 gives 3.13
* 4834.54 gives 3.15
